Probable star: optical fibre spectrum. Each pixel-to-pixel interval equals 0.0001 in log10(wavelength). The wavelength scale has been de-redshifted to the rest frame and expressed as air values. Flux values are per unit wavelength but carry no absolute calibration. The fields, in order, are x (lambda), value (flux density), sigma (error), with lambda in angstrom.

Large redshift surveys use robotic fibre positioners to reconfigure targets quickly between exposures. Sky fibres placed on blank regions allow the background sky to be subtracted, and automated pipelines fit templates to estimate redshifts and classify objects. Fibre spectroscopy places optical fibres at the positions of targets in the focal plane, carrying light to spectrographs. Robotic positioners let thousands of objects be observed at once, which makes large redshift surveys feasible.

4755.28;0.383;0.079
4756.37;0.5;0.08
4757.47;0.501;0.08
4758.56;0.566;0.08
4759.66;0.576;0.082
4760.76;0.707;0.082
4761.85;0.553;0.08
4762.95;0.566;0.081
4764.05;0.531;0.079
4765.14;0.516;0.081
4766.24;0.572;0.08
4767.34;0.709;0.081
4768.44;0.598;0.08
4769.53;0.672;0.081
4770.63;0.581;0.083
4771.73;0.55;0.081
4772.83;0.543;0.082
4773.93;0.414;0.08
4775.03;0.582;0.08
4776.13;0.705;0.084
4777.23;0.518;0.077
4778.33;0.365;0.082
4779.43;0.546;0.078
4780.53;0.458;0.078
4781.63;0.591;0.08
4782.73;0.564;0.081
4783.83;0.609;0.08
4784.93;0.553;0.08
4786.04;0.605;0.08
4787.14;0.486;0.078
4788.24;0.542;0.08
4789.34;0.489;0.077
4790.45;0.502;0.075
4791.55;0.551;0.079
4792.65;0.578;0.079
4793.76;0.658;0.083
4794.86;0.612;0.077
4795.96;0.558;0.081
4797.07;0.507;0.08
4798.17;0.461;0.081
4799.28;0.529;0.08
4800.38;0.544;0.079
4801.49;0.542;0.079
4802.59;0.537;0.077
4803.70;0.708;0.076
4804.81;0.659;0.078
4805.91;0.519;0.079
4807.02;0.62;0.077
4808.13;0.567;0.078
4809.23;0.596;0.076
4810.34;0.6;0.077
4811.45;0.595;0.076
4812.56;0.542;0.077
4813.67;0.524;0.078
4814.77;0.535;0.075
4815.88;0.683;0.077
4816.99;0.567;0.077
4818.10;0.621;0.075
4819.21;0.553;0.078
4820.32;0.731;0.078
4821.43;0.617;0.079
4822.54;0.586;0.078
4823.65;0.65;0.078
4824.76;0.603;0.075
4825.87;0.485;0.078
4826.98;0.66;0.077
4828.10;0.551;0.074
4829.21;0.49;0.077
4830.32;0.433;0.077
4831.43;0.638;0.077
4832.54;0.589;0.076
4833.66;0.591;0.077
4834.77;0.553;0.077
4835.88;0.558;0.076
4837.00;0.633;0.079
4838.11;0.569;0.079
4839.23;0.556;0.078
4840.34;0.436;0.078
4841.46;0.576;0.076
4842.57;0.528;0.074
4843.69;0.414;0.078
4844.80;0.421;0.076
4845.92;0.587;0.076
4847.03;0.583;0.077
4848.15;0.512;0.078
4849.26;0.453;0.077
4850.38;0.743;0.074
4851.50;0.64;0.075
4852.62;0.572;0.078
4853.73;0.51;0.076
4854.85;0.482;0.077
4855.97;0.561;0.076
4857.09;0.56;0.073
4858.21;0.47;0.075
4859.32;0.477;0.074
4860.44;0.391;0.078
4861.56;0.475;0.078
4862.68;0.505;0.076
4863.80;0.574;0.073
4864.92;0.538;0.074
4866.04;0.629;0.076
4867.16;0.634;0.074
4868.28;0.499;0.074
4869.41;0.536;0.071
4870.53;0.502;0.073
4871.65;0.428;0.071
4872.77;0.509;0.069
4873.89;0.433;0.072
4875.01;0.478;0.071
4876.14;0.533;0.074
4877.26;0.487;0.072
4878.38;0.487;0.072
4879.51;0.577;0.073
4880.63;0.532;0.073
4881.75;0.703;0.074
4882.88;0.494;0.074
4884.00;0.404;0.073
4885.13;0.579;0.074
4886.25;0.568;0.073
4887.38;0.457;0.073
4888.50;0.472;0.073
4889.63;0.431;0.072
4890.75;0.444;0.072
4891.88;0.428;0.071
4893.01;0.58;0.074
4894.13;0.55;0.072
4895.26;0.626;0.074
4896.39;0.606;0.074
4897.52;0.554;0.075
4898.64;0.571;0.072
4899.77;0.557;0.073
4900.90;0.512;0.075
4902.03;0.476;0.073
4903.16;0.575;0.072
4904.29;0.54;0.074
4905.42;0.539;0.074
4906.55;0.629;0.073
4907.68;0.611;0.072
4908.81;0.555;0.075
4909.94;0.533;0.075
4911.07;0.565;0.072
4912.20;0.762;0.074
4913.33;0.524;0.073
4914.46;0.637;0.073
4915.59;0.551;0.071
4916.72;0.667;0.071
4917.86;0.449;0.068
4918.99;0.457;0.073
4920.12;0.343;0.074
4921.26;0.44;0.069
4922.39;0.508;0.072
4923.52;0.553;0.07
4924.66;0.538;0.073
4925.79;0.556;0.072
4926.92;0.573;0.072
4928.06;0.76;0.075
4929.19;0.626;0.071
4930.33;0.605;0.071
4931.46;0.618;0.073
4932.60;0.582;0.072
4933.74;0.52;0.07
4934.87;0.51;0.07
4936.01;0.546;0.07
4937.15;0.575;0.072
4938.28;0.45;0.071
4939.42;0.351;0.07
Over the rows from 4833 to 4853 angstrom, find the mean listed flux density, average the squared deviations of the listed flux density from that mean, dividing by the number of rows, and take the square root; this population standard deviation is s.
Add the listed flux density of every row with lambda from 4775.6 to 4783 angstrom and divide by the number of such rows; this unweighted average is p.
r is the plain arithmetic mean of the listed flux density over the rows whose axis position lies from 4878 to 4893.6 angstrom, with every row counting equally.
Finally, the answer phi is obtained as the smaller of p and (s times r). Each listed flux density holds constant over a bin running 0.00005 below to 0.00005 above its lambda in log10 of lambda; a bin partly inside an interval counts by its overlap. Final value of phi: 0.041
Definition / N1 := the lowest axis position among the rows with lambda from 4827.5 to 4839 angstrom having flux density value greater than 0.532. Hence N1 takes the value 4828.10 angstrom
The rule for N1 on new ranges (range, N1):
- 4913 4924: 4914.46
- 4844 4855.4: 4845.92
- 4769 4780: 4769.53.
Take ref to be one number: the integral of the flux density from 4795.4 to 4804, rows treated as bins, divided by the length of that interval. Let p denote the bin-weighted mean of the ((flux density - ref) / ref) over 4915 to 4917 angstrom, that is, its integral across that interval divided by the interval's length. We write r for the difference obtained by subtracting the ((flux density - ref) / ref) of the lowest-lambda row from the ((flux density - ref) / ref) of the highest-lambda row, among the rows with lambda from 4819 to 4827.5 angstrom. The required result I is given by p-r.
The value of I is -0.09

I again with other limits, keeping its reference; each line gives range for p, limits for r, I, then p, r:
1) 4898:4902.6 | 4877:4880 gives -0.19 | -0.03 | 0.17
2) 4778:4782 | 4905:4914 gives -0.07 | -0.09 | -0.03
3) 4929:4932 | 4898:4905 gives 0.19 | 0.13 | -0.06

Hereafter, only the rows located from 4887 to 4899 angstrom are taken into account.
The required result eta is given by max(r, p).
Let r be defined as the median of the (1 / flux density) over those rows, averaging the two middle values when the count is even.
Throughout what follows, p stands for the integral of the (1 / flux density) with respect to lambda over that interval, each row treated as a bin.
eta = 23.5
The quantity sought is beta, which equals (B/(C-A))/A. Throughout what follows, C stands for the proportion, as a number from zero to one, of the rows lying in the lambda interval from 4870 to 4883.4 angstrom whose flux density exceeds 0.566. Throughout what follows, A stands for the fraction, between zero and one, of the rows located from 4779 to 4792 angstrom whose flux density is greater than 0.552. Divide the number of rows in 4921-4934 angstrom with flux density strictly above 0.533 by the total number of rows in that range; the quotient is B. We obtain -7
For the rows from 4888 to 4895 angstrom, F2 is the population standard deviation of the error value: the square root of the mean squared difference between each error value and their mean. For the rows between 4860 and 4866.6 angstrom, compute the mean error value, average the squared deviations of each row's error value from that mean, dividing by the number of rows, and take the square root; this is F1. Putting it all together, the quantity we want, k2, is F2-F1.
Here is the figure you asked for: -0.0009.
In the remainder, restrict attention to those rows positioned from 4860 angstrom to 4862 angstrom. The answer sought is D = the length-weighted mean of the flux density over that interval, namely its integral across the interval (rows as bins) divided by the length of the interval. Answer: 0.433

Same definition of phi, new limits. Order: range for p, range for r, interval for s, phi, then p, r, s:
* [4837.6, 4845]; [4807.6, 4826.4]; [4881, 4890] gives 0.054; 0.50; 0.59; 0.092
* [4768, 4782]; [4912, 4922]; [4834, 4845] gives 0.038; 0.55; 0.54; 0.071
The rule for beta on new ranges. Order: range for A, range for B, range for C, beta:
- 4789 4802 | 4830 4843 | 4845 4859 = 27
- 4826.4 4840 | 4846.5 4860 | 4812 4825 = -8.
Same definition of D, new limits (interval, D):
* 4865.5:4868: 0.617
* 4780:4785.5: 0.555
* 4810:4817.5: 0.577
